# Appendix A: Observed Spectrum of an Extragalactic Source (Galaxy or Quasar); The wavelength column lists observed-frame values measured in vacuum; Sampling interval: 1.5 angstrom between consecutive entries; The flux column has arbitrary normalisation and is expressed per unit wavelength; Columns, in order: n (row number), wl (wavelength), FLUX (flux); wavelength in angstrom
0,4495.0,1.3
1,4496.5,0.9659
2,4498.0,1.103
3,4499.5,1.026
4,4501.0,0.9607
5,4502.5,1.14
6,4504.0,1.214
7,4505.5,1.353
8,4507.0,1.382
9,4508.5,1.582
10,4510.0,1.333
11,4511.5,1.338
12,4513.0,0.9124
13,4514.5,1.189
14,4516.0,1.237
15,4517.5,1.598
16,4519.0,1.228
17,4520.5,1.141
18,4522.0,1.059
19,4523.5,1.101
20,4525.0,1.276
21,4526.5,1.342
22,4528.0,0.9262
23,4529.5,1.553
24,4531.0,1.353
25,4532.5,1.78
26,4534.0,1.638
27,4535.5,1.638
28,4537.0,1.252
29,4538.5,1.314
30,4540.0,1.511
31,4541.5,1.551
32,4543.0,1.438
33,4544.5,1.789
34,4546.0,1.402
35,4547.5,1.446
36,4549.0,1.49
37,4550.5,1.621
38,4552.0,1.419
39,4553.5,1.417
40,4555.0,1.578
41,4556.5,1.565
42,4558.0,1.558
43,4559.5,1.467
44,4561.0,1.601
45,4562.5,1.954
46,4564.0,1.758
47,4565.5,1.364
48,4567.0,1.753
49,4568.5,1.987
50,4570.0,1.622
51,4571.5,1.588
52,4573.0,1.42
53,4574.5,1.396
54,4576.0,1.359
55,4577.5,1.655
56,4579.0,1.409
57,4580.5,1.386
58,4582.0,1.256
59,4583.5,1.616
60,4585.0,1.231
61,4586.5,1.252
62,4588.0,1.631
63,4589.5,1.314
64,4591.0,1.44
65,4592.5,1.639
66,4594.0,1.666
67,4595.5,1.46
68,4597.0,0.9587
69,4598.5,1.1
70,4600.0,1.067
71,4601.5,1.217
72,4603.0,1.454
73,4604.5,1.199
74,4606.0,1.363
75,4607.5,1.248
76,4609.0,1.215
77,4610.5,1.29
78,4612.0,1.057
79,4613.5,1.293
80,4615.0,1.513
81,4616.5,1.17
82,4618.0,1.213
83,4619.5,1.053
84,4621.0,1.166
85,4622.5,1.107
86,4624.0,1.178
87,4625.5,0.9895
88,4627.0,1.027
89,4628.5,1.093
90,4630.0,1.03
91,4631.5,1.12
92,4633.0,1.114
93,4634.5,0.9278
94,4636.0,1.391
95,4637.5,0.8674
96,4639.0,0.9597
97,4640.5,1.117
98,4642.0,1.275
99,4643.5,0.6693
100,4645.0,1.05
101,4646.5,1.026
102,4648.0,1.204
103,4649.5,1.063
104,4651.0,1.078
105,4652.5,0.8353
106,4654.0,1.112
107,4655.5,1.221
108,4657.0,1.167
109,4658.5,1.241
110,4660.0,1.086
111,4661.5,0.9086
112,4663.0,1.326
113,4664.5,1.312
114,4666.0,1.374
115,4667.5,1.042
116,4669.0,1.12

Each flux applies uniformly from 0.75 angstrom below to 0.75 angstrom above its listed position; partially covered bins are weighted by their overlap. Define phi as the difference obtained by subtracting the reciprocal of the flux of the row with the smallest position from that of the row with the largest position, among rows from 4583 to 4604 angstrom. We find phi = 0.069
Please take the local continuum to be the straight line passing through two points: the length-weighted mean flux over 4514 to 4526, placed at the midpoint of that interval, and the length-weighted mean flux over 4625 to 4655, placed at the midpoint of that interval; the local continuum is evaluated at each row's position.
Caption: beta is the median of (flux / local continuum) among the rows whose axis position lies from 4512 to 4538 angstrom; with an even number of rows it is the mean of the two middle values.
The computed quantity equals 1.04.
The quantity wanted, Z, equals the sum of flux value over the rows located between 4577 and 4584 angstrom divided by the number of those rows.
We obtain 1.46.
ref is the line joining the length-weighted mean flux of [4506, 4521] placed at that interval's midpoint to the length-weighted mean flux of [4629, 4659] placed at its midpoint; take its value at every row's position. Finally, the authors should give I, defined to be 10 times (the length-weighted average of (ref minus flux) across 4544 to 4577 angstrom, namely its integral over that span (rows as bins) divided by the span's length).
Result -3.5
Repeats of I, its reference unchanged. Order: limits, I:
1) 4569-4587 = -2.6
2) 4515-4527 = 0.4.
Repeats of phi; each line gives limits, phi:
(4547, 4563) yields -0.180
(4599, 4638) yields 0.216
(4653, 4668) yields 0.060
